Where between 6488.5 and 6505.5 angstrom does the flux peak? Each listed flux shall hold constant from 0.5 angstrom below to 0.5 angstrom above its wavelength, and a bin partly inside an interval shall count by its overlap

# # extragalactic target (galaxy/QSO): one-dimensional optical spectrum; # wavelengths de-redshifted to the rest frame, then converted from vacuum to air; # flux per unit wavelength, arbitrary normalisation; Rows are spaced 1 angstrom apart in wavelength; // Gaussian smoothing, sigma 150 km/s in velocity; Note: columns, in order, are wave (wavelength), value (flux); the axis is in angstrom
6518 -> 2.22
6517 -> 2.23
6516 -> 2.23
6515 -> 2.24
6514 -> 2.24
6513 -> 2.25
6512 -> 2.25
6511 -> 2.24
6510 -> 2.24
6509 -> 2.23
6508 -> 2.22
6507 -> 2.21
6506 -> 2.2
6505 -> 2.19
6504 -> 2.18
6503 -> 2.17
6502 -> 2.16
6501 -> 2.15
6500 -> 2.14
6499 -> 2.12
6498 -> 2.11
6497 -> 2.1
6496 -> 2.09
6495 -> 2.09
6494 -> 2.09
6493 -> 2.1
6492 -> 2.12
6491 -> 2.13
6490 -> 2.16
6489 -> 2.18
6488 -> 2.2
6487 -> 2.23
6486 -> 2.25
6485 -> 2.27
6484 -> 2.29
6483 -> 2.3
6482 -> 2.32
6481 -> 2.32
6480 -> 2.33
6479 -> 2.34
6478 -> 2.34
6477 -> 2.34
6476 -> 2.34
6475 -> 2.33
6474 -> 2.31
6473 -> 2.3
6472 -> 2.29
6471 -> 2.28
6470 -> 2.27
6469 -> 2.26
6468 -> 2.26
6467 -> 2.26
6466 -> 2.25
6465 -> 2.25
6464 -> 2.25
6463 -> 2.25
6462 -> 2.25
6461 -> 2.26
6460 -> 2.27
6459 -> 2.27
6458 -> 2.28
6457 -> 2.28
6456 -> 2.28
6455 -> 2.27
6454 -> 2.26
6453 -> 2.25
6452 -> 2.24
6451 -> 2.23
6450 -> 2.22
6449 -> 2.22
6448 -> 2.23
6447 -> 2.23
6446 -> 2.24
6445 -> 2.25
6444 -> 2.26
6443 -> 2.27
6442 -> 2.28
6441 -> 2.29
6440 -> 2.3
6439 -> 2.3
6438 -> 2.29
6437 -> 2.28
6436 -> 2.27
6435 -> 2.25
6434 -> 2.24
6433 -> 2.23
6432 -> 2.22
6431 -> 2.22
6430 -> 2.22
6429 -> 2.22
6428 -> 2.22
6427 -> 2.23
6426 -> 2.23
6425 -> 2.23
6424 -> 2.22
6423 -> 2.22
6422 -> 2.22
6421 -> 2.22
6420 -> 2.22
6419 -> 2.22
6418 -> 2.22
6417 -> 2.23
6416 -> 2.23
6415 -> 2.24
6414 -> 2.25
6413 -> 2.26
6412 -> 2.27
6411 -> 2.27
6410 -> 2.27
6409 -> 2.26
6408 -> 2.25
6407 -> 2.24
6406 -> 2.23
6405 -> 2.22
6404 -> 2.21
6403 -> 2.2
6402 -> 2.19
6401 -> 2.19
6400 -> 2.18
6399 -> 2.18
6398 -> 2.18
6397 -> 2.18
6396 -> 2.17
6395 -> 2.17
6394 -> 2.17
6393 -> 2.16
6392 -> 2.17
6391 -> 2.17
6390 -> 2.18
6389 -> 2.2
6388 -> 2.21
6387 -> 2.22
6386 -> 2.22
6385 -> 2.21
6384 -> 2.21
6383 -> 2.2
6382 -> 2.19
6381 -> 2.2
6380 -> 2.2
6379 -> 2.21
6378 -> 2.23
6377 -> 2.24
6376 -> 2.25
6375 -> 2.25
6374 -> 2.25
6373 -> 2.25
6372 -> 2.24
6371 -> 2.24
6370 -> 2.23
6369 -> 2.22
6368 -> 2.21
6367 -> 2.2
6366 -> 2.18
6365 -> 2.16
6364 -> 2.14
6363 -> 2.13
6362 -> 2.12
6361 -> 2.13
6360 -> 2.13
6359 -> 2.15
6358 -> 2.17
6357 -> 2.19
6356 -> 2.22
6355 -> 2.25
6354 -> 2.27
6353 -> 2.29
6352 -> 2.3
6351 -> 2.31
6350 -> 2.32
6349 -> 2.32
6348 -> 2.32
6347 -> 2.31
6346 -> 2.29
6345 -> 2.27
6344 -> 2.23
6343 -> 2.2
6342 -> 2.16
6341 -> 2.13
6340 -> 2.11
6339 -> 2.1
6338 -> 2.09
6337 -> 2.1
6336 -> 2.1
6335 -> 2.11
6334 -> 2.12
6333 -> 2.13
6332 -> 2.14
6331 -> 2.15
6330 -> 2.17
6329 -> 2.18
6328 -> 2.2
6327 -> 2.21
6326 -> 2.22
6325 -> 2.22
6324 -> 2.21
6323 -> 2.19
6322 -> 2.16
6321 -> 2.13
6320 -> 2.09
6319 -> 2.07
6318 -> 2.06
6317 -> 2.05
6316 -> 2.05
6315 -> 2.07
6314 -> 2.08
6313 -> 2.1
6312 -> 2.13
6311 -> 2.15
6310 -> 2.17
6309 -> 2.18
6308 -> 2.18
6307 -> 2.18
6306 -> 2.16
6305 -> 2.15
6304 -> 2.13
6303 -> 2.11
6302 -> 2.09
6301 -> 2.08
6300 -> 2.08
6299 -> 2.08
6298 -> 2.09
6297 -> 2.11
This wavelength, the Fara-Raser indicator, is 6505 angstrom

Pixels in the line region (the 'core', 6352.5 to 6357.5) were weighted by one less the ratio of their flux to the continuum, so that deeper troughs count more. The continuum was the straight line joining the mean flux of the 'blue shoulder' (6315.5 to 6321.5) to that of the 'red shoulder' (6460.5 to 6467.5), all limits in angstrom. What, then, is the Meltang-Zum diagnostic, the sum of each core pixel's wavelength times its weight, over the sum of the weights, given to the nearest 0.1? 6354.6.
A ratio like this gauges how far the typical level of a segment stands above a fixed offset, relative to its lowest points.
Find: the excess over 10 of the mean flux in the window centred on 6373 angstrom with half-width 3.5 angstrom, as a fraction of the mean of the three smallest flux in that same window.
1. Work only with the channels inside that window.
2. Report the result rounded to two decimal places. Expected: -3.47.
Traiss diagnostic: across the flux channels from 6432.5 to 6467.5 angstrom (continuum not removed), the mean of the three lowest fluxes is 2.22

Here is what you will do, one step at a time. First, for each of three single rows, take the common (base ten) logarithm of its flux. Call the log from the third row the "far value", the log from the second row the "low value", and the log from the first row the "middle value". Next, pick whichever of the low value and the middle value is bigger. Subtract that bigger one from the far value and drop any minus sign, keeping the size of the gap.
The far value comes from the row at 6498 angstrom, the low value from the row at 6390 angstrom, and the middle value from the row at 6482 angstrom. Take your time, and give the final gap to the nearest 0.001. 0.041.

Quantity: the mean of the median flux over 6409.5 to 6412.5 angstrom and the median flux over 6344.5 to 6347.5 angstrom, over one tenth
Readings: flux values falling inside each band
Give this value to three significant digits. 22.8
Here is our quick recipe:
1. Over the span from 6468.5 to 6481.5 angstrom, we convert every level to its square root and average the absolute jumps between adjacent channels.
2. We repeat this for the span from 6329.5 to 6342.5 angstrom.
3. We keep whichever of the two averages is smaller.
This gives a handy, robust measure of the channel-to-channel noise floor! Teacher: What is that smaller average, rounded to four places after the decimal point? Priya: 0.0027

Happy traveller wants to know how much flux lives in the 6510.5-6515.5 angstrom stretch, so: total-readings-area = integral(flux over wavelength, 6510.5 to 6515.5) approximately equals 11.2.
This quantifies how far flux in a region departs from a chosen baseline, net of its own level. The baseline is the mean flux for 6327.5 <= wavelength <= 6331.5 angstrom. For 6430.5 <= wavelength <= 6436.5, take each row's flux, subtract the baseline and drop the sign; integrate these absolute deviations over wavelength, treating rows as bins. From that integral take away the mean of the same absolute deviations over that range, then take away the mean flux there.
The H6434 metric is -1.92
